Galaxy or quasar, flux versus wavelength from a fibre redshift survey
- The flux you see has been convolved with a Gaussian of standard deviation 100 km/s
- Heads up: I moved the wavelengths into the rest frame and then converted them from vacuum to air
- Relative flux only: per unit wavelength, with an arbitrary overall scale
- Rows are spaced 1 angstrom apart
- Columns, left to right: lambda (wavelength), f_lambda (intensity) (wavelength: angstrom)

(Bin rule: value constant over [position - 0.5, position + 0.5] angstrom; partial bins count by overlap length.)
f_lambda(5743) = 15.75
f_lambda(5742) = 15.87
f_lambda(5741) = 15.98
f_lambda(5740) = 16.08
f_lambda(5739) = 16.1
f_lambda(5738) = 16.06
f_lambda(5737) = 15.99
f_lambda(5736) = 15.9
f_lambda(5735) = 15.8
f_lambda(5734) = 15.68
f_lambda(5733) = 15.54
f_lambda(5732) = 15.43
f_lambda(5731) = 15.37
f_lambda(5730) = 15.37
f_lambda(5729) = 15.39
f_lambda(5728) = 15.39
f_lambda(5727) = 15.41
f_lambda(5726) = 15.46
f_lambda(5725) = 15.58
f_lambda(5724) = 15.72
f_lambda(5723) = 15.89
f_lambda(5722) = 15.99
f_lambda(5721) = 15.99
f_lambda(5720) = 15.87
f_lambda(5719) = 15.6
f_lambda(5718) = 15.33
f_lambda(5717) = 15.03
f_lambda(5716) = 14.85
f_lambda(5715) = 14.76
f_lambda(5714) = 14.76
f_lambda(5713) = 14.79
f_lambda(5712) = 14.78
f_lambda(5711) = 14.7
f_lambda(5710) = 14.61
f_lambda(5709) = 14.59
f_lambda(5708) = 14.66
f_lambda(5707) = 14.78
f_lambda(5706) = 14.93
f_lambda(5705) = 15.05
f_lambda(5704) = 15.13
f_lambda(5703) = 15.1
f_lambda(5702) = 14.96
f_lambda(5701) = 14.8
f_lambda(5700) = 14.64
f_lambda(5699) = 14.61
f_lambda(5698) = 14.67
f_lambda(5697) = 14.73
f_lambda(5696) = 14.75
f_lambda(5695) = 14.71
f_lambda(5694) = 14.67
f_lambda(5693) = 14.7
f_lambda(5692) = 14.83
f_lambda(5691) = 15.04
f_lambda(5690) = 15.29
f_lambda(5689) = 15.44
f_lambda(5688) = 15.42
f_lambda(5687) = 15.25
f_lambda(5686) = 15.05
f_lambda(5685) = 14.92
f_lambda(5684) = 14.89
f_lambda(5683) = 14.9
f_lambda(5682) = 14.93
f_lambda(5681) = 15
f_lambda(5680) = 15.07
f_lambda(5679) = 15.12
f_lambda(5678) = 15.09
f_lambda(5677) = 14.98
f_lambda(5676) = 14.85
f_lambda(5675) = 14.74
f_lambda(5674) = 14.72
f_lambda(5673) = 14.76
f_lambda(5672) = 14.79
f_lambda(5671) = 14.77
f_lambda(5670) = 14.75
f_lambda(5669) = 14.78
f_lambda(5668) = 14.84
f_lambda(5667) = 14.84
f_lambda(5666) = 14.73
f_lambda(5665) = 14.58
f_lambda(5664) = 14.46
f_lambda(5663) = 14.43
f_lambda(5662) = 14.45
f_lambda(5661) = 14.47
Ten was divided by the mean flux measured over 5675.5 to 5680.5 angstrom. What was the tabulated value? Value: 0.67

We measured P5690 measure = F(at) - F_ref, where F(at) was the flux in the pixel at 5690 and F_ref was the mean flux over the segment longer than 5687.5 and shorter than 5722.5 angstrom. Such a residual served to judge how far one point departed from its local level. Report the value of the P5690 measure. 0.3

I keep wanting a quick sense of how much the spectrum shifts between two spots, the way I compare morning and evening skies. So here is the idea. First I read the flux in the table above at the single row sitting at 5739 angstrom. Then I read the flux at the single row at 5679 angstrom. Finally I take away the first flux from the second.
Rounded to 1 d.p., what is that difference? -1.0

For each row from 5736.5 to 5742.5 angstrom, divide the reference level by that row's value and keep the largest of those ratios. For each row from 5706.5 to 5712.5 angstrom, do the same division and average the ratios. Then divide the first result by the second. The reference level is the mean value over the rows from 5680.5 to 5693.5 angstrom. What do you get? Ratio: 0.93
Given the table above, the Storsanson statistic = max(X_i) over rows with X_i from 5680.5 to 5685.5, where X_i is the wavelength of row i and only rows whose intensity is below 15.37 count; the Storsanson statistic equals 5685 angstrom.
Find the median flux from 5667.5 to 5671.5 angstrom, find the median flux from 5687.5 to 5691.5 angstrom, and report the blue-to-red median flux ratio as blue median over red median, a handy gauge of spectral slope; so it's 0.96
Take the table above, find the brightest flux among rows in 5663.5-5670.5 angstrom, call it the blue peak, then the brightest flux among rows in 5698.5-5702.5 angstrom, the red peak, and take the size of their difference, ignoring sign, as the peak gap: 0.12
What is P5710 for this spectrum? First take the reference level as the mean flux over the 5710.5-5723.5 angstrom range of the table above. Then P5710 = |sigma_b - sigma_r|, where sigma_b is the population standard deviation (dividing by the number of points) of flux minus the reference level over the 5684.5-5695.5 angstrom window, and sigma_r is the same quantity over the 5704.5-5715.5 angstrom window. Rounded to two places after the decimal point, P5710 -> 0.15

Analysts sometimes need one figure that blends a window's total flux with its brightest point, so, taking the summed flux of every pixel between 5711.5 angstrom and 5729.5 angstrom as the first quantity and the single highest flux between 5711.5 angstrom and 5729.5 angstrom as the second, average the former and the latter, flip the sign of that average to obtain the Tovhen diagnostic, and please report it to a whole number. -146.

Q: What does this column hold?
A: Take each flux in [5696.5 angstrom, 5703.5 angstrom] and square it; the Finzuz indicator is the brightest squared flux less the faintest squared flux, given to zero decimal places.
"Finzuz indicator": 15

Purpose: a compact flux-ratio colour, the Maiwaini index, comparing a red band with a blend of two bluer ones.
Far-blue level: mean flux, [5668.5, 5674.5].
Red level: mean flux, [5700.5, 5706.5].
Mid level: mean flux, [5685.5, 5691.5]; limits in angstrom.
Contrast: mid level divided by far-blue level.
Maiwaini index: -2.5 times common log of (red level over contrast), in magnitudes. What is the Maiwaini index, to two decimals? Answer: -2.90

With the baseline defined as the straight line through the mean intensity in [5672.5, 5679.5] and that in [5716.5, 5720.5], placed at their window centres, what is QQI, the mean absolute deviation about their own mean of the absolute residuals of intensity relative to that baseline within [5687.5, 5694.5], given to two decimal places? 0.11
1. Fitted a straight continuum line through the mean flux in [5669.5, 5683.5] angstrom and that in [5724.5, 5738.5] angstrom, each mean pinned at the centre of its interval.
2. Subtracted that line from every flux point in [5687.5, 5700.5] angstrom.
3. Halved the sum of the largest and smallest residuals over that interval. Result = -0.09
